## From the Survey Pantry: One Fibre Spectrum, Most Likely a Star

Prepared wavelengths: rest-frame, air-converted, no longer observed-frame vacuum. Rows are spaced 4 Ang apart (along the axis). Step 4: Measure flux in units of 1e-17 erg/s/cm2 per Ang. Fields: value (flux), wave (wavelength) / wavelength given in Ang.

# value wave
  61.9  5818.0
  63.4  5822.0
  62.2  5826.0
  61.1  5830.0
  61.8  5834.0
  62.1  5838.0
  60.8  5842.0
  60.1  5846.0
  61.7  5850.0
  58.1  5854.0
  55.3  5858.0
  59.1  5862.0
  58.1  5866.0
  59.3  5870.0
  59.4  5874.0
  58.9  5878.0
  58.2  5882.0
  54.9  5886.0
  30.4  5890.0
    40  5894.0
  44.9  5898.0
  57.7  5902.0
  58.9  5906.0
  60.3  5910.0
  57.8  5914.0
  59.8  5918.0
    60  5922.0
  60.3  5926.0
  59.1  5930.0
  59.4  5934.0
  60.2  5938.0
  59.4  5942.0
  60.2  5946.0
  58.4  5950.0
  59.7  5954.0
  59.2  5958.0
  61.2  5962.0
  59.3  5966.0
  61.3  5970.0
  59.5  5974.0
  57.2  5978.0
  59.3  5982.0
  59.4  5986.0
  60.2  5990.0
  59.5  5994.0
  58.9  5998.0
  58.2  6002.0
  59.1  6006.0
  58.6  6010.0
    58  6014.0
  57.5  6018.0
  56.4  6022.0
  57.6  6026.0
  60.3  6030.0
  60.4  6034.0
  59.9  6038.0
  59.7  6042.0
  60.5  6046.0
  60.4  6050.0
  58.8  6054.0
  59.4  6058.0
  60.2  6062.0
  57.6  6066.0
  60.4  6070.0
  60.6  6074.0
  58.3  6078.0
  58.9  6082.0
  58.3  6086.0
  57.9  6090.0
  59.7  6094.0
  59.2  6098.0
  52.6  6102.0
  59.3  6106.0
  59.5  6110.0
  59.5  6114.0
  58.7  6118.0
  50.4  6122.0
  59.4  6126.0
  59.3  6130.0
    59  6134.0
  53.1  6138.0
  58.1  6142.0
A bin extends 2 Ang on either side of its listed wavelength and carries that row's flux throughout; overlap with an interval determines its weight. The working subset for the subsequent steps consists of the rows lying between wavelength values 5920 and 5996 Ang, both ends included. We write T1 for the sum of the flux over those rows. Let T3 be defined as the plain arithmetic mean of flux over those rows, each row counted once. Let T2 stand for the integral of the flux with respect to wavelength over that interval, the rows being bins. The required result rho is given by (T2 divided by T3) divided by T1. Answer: 0.0671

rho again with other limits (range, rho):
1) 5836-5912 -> 0.0718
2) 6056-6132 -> 0.0685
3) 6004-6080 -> 0.0676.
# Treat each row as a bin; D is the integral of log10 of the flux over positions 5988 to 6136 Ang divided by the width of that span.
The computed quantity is 1.768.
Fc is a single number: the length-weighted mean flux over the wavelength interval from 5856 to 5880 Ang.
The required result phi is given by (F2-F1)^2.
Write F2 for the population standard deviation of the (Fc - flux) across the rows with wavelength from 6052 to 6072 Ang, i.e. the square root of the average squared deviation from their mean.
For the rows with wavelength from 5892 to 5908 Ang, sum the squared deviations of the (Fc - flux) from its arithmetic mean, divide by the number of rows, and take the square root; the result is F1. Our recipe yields 51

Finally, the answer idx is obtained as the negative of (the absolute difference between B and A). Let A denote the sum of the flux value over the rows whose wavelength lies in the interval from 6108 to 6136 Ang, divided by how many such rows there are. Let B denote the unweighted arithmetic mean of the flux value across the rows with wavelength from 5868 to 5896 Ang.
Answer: -6.4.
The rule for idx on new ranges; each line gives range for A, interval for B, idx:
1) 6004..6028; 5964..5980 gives -1.5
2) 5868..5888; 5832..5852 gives -3.2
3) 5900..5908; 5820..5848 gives -3.3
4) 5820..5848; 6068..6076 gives -1.1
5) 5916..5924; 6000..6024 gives -1.9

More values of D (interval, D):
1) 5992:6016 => 1.769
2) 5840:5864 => 1.772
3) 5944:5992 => 1.775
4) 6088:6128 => 1.760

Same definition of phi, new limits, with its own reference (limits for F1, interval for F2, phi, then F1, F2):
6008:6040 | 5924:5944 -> 1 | 1.4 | 0.5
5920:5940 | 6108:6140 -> 8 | 0.5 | 3.3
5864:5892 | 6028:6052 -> 90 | 9.8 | 0.3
